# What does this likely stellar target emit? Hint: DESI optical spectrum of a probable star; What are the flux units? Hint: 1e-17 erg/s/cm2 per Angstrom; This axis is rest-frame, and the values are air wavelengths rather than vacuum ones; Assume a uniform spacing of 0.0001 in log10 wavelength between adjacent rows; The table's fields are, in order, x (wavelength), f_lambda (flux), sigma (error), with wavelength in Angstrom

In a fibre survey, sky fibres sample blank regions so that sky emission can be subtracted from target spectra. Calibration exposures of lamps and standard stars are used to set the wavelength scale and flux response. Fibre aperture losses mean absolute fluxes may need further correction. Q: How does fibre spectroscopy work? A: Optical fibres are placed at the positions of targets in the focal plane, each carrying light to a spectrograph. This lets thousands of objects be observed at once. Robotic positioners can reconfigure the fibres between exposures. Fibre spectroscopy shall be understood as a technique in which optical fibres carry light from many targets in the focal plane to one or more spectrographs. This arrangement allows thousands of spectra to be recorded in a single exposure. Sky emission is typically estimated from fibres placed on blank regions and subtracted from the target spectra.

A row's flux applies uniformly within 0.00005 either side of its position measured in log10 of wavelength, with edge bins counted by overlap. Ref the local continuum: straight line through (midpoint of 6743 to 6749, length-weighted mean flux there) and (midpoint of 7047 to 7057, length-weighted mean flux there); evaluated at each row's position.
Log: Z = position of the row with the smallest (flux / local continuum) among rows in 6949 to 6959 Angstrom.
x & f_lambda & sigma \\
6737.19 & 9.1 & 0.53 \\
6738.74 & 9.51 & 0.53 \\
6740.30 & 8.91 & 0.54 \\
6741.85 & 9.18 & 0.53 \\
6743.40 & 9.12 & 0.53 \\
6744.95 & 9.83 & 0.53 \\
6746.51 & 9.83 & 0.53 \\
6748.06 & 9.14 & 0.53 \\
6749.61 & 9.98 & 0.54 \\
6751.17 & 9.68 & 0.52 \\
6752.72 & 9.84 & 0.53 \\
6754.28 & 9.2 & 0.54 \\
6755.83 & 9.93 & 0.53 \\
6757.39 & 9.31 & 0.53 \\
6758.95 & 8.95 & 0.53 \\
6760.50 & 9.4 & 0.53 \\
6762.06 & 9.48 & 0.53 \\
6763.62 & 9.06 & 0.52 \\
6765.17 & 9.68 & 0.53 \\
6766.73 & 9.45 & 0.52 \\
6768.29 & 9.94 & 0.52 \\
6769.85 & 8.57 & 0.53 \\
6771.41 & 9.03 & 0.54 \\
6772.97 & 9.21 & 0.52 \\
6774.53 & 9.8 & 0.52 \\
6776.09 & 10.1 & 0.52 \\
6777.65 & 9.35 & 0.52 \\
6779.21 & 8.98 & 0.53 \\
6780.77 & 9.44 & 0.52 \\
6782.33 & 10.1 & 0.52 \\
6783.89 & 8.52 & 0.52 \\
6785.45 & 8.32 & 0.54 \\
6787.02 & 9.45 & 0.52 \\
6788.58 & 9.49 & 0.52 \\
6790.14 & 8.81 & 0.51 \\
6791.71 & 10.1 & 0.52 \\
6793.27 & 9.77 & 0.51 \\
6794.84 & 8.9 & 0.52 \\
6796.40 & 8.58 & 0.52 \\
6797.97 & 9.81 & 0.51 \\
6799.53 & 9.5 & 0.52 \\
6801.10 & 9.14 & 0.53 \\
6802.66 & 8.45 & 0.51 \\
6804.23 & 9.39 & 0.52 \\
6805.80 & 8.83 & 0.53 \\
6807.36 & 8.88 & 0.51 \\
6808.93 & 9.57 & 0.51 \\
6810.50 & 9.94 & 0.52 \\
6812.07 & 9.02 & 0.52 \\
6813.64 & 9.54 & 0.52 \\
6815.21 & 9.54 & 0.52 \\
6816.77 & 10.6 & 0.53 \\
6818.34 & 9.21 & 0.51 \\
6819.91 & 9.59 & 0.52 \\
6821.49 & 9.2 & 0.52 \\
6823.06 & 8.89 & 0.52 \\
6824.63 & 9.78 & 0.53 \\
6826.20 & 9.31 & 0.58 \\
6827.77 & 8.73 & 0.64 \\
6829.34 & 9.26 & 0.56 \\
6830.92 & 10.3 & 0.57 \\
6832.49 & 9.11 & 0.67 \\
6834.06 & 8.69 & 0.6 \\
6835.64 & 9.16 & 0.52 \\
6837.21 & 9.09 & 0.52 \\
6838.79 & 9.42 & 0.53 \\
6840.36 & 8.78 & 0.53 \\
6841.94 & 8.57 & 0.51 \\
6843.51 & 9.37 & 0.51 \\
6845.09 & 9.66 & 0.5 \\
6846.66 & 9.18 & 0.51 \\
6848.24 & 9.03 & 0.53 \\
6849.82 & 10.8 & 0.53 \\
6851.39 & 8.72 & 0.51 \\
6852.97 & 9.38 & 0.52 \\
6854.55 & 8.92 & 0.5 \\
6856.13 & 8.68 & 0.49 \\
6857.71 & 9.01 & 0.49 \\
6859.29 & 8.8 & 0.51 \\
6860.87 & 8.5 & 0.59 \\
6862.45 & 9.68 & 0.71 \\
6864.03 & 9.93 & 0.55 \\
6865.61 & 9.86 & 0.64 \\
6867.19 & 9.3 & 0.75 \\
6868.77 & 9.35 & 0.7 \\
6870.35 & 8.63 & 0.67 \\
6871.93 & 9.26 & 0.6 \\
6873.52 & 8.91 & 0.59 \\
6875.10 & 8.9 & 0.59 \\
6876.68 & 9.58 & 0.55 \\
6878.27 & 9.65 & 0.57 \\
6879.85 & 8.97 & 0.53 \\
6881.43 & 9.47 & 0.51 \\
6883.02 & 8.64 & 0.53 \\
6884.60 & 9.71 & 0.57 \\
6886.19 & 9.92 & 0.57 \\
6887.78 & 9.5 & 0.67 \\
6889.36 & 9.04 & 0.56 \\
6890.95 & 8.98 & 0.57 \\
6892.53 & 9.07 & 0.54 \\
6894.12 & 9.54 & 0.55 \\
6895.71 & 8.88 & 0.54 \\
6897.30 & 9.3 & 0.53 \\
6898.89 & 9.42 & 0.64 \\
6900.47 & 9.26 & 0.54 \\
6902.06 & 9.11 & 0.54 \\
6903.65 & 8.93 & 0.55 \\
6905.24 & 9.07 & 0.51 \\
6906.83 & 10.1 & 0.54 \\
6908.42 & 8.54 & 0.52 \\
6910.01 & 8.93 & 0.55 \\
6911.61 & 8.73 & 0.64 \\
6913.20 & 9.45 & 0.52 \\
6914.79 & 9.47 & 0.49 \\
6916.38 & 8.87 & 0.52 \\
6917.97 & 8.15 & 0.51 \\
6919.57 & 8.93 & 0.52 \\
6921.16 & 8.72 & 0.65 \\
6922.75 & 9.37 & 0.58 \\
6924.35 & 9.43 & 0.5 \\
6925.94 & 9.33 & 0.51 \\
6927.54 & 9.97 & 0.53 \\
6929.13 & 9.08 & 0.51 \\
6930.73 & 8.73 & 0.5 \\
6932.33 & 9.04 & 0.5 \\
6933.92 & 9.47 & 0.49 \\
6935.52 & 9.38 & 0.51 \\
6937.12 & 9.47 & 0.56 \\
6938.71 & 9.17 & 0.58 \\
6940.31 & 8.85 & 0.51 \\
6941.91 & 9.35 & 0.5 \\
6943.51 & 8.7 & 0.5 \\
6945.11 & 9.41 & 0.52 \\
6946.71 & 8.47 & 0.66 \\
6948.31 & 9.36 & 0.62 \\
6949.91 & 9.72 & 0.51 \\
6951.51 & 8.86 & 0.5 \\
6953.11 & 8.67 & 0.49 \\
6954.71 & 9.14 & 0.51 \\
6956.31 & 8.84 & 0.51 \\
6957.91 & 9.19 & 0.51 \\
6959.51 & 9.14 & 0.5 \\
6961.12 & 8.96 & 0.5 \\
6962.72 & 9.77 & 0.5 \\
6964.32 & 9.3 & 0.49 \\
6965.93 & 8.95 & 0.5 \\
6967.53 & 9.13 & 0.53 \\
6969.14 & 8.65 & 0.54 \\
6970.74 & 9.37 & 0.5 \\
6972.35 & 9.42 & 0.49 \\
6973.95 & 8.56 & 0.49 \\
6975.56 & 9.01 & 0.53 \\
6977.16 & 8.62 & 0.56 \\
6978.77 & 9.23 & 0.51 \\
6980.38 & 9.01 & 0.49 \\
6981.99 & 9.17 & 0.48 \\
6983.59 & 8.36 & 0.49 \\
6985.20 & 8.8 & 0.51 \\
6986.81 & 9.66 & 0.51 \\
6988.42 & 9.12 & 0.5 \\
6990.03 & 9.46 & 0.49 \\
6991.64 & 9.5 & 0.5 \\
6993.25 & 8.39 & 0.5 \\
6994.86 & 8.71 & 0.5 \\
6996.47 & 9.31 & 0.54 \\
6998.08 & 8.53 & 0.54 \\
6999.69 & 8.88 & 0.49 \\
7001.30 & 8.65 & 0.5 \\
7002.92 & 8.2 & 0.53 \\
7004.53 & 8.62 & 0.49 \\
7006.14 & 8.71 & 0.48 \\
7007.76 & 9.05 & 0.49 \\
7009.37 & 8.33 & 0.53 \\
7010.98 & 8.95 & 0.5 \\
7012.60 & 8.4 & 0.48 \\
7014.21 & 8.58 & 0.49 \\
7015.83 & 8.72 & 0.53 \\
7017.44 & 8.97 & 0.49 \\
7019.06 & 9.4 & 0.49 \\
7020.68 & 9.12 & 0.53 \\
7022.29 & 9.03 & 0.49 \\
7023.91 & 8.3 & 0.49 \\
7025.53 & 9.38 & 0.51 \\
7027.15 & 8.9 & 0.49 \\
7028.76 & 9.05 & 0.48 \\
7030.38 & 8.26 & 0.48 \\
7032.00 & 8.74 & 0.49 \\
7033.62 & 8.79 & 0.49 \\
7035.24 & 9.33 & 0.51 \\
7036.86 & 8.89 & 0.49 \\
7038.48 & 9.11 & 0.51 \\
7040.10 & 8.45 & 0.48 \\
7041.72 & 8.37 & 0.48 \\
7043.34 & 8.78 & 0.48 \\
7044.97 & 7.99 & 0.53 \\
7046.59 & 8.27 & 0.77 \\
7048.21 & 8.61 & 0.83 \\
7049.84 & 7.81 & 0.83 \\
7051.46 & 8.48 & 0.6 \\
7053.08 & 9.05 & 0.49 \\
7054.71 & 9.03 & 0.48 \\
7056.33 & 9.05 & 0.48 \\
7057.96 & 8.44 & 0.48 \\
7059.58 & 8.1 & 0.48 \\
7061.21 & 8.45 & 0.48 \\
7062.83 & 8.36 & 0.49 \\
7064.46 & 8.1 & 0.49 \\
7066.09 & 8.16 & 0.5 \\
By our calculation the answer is 6953.11 Angstrom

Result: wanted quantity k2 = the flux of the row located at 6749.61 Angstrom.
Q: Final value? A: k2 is 9.98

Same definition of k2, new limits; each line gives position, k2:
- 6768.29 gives 9.94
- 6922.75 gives 9.37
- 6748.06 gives 9.14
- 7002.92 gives 8.2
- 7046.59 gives 8.27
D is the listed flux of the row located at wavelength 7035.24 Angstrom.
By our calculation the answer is 9.33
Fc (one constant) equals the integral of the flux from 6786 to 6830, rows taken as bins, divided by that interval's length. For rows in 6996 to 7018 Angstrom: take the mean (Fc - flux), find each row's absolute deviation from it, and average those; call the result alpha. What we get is 0.23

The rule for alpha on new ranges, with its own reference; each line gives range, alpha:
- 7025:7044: 0.27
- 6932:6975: 0.28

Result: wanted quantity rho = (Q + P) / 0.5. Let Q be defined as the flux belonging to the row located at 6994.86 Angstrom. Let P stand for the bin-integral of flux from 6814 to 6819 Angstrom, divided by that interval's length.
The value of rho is 37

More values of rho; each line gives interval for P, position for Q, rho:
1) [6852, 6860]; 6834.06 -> 35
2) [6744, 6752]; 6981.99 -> 38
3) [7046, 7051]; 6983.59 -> 33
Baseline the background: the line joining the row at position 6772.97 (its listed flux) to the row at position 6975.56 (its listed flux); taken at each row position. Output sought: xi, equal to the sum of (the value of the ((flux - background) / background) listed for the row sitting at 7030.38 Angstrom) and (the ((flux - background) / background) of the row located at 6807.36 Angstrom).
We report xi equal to -0.110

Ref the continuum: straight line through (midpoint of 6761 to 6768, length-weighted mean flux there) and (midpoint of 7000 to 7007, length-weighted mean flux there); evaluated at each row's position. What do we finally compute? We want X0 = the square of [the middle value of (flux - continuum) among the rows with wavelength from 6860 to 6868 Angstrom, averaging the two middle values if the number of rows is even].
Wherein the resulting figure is 0.4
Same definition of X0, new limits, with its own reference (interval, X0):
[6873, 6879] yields 0.0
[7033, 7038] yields 0.2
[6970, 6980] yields 0.2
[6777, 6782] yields 0.0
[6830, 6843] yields 0.0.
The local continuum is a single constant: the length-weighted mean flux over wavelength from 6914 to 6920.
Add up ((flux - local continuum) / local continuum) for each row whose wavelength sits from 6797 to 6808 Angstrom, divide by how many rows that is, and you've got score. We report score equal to 0.03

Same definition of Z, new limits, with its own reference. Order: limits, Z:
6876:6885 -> 6883.02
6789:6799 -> 6796.40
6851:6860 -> 6856.13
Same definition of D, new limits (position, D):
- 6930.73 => 8.73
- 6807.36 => 8.88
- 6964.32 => 9.3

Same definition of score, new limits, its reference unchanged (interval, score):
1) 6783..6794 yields 0.04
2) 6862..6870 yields 0.09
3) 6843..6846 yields 0.08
